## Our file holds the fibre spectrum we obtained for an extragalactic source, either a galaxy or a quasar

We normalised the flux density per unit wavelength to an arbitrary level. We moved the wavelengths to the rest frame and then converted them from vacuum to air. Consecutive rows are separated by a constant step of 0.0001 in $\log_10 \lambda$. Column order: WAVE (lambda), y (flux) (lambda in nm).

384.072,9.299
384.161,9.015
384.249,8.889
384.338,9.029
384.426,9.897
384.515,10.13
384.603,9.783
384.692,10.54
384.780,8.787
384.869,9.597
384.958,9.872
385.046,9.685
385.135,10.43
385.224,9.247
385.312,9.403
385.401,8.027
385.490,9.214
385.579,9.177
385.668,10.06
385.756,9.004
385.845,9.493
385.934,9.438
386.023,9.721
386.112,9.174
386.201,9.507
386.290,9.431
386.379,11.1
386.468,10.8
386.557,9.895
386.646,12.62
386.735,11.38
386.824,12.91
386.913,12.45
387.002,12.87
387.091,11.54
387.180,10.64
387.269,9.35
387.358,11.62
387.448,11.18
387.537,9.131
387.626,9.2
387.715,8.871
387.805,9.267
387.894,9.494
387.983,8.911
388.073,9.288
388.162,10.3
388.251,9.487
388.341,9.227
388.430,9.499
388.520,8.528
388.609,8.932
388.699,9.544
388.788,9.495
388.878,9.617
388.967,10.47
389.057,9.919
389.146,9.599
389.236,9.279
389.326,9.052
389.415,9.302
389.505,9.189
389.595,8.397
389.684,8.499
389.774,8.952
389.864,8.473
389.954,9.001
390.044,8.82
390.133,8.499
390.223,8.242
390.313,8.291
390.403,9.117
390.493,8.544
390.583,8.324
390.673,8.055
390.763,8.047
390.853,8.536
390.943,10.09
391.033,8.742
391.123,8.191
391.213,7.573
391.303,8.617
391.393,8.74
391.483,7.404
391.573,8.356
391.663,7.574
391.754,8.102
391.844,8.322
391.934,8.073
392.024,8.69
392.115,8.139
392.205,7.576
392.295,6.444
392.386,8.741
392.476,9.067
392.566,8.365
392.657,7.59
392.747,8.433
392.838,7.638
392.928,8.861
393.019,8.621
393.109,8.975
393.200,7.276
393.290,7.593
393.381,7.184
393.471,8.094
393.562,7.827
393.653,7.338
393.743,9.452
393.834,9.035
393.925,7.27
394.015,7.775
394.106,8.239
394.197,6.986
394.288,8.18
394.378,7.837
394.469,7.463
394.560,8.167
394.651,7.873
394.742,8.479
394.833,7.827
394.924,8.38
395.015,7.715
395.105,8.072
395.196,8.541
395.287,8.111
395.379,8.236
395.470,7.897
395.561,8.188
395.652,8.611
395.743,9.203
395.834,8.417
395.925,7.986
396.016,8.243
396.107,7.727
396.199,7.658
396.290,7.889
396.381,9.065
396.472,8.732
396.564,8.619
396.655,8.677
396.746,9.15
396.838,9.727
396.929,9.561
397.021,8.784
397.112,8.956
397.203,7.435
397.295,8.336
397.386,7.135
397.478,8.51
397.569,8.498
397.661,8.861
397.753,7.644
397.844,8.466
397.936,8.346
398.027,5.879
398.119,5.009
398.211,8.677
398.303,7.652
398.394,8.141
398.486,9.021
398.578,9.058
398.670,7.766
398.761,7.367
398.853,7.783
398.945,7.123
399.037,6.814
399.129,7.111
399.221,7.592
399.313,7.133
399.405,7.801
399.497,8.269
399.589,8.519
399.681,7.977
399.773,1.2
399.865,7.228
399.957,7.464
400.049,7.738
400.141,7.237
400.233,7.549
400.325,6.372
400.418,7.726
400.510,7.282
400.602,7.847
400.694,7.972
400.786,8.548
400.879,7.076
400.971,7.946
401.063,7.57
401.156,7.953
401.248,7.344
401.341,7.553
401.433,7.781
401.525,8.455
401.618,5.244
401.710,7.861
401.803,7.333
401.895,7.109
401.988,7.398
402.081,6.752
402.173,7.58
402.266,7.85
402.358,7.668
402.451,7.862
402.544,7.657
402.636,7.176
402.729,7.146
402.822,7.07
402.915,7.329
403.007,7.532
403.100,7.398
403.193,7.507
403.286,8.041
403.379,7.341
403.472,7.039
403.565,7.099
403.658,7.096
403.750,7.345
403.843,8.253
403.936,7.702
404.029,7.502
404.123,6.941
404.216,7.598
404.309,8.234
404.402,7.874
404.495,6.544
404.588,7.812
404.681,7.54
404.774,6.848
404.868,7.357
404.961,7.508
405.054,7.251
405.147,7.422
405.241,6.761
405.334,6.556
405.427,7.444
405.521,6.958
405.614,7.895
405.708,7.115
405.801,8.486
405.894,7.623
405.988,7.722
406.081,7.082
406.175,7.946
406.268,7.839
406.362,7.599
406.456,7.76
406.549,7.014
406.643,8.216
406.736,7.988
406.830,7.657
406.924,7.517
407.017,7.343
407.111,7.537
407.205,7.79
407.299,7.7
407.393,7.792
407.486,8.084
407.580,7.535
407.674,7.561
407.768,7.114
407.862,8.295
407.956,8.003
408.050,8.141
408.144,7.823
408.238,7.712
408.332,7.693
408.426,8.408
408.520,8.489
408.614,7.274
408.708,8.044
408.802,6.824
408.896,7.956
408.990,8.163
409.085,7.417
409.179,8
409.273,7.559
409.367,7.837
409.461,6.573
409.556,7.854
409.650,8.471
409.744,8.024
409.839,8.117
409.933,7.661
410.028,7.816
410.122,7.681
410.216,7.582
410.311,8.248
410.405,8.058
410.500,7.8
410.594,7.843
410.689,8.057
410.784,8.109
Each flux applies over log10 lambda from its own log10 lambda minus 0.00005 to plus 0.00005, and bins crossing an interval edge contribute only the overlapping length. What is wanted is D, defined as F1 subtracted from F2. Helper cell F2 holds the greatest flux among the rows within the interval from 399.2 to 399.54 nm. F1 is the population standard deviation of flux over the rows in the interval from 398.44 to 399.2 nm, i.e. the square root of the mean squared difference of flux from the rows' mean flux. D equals 7.5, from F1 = 0.80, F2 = 8.269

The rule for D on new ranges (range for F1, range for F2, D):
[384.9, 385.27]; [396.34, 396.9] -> 9.3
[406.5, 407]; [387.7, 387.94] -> 9.1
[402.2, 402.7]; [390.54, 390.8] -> 8.1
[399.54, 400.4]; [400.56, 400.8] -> 6.5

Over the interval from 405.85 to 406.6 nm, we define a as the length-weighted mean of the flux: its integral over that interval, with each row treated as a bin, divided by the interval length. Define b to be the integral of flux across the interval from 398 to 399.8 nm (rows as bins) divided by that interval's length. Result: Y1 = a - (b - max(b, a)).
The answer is 7.8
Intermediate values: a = 7.6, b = 7.4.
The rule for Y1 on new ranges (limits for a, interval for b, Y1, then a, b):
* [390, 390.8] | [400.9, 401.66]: 9.4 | 8.4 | 7.5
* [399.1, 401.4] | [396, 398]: 7.4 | 7.4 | 8.4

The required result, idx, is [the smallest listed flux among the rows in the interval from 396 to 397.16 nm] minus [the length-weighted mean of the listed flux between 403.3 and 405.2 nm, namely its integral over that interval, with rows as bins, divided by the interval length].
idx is 0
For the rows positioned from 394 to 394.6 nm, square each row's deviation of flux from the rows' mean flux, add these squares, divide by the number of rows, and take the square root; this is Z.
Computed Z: 0.42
